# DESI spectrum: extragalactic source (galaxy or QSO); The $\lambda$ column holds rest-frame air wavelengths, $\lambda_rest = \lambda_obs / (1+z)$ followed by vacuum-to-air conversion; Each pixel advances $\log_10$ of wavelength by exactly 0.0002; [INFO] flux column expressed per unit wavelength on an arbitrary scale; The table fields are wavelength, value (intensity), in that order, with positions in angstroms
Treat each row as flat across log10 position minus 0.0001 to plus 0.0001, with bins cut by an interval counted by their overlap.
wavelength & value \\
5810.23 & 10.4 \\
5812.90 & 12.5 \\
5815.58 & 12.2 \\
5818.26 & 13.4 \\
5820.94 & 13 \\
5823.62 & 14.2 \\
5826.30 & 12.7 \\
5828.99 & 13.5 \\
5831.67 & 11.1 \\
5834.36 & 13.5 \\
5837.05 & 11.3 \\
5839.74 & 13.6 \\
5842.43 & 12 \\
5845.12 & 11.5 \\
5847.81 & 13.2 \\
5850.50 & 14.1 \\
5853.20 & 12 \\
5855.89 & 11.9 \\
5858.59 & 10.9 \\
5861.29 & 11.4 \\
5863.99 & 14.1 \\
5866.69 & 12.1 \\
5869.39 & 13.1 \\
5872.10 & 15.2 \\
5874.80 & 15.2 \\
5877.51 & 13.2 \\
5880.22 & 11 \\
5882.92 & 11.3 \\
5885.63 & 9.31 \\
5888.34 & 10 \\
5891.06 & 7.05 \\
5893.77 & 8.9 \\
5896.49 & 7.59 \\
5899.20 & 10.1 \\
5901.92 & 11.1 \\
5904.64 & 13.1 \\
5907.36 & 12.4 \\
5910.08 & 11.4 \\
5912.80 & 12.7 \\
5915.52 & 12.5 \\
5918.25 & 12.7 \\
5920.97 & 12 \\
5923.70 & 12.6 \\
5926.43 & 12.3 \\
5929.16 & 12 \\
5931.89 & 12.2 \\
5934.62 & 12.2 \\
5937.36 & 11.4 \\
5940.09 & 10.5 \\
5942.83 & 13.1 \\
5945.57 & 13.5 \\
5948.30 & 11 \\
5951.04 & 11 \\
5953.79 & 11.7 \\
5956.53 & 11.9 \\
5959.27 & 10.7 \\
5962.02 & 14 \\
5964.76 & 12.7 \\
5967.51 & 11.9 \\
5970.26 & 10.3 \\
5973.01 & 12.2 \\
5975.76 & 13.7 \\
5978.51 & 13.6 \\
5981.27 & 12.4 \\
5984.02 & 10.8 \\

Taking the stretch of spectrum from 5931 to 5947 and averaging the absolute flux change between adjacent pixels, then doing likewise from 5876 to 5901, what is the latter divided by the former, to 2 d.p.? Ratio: 1.84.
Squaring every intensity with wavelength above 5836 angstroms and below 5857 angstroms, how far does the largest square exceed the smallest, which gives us 71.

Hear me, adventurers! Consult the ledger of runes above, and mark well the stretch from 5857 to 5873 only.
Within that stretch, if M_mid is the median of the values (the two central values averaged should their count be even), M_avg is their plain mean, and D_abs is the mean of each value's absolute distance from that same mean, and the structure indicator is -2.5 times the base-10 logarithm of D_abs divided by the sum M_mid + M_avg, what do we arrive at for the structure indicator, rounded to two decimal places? 3.20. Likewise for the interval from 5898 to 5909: 3.35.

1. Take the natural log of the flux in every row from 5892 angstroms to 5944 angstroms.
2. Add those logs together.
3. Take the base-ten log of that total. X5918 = 1.67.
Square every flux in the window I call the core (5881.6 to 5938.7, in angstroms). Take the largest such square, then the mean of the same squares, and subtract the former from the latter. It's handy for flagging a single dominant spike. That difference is -44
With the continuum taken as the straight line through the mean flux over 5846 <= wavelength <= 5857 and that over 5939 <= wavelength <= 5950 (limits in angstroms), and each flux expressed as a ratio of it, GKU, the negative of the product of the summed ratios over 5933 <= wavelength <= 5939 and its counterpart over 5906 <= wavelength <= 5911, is -3.8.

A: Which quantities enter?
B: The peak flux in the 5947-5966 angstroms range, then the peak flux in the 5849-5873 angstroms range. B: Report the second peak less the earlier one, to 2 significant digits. 1.2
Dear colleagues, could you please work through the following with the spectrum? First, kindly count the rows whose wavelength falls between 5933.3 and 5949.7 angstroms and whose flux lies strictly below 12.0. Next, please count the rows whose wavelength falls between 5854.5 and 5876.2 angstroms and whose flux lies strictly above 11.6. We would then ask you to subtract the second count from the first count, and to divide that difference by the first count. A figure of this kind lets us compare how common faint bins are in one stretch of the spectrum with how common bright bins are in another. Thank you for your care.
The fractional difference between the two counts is -1.00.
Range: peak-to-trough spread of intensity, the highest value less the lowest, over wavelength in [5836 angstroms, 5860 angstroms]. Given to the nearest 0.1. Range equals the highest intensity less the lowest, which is 3.2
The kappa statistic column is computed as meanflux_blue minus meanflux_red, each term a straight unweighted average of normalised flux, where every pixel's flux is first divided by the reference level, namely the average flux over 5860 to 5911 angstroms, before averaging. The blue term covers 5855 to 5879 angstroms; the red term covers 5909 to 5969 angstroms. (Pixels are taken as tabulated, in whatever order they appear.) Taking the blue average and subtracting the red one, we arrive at 0.08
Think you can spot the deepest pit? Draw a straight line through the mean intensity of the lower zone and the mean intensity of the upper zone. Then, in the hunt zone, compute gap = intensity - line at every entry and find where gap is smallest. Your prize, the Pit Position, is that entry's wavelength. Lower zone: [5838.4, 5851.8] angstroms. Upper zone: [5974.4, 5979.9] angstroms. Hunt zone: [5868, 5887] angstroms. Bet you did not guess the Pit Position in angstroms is 5885.63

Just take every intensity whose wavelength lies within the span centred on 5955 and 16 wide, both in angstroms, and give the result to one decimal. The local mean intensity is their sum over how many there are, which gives 11.7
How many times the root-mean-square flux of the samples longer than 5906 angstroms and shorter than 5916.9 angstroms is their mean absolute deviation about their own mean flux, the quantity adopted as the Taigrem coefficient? 0.03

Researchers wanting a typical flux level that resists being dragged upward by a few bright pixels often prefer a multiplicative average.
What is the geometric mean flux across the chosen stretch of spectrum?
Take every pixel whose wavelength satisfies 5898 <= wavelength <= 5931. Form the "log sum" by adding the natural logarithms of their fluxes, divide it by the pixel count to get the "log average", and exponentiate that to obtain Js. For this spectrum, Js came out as 12.0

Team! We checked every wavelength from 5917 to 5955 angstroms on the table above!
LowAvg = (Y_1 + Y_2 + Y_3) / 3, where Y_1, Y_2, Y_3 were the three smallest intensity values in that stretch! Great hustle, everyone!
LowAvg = 10.83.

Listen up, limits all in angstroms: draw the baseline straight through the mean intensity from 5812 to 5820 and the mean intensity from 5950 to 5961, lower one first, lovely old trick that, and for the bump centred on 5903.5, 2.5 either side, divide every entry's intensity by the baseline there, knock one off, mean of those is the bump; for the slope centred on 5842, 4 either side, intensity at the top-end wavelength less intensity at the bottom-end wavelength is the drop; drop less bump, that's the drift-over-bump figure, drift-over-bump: -2.12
